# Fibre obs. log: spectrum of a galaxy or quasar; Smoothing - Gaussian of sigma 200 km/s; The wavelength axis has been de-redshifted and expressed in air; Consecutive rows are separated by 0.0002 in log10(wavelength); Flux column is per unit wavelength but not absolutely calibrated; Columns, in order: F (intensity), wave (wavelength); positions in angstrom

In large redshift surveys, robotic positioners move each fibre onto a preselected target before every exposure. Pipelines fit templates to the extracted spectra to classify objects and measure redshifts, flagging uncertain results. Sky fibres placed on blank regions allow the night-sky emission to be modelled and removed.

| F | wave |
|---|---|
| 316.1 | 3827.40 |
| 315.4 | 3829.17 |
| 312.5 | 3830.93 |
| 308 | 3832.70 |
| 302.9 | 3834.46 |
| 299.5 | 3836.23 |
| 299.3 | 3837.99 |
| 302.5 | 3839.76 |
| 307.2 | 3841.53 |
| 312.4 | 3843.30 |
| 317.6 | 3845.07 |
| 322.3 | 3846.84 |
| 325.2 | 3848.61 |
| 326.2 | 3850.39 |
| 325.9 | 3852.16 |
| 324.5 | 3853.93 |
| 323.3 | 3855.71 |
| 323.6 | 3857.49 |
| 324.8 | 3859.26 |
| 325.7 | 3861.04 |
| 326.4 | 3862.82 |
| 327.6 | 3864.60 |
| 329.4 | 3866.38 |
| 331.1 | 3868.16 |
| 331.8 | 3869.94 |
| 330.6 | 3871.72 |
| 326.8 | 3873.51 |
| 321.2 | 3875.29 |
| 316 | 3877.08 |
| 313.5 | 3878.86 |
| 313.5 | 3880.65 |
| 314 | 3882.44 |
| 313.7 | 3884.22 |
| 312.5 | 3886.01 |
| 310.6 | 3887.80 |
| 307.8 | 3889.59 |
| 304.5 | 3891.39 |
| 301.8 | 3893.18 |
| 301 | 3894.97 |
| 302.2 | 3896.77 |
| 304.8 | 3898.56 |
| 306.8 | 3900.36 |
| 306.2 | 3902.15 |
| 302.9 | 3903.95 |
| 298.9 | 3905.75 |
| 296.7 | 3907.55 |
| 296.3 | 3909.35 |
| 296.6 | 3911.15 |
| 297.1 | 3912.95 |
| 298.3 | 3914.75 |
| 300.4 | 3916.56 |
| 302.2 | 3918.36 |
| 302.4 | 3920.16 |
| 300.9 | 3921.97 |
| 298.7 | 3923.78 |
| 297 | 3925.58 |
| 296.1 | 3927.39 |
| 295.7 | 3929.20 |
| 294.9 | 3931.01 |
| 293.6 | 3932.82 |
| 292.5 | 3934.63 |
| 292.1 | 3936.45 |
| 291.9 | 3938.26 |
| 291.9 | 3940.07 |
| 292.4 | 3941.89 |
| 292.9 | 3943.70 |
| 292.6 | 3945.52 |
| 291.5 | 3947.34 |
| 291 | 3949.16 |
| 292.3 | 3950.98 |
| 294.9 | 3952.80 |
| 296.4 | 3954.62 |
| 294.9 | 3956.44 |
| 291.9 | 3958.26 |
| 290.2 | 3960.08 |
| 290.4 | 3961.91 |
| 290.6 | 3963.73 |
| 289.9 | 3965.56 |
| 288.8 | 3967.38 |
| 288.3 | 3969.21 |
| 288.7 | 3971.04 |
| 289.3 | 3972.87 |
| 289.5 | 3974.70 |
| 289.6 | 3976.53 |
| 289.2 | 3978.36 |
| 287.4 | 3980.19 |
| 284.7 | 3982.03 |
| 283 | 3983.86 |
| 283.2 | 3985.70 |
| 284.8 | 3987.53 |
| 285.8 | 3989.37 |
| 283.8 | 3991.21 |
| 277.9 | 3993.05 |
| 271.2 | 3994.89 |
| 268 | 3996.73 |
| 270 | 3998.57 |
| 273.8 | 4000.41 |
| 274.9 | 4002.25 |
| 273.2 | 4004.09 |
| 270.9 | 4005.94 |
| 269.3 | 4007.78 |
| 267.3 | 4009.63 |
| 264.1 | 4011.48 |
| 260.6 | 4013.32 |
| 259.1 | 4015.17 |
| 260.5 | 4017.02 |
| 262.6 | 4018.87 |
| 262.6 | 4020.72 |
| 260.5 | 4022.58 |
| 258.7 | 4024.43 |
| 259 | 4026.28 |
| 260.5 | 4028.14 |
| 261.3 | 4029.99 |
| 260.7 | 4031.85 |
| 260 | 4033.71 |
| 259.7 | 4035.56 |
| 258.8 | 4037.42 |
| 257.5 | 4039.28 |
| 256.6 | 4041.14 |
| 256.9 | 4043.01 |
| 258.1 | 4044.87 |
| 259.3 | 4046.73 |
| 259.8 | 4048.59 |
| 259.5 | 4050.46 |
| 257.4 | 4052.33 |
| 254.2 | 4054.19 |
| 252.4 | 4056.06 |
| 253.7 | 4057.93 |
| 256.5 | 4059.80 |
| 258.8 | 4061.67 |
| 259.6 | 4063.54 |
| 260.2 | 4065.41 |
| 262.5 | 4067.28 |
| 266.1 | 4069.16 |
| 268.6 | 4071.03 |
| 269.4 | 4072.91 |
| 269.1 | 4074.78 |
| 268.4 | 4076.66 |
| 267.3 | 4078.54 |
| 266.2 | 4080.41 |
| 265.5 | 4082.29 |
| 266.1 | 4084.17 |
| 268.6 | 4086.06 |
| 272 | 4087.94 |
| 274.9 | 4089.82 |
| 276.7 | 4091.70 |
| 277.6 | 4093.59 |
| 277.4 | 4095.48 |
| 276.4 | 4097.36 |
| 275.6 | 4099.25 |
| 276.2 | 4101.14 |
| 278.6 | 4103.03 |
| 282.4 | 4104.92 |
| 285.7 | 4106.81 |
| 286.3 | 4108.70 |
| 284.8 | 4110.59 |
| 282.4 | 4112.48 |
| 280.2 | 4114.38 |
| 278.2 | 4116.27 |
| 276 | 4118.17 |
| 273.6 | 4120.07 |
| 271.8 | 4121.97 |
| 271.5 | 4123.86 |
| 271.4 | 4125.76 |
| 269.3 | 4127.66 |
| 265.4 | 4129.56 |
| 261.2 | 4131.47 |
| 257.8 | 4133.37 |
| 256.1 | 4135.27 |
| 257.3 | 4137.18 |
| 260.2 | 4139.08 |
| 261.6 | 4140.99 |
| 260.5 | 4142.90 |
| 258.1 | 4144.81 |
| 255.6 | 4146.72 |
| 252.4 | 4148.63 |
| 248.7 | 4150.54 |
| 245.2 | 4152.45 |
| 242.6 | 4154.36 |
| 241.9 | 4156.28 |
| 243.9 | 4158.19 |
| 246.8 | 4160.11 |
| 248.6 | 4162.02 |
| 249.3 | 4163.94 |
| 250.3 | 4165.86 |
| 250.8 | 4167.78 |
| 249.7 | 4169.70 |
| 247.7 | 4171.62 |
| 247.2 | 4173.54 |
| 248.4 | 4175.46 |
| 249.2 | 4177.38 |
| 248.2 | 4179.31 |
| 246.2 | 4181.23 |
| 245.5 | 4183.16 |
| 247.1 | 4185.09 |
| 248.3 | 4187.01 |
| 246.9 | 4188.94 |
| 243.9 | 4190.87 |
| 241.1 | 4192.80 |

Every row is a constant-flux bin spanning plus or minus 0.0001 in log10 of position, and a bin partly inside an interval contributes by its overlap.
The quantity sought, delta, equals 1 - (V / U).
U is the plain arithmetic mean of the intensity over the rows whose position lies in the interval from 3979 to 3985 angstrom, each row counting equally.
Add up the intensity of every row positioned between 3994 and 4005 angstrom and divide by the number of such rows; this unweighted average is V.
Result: 0.05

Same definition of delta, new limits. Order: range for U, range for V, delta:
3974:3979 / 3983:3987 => 0.02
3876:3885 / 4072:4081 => 0.15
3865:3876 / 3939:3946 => 0.11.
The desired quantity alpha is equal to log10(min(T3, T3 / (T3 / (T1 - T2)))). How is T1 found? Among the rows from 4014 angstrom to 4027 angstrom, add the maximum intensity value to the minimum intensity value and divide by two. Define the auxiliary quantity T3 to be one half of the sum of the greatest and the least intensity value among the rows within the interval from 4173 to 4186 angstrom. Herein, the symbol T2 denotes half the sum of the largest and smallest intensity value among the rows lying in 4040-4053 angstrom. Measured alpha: 0.39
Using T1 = 261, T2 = 258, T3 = 247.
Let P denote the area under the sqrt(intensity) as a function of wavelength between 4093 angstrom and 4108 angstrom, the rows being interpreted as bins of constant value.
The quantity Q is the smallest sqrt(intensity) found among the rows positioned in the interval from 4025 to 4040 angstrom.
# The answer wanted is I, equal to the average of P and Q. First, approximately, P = 250.5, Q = 16.0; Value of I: 133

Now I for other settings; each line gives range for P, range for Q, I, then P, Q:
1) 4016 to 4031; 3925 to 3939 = 130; 242.1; 17.1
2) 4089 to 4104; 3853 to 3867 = 134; 249.4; 18.0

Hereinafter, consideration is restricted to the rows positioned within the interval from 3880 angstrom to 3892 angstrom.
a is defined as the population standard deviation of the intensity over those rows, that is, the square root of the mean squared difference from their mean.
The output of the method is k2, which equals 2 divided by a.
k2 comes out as 0.6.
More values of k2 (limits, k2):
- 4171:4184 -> 1.7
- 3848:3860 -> 2.0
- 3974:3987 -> 0.7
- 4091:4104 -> 2.1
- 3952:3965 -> 0.8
